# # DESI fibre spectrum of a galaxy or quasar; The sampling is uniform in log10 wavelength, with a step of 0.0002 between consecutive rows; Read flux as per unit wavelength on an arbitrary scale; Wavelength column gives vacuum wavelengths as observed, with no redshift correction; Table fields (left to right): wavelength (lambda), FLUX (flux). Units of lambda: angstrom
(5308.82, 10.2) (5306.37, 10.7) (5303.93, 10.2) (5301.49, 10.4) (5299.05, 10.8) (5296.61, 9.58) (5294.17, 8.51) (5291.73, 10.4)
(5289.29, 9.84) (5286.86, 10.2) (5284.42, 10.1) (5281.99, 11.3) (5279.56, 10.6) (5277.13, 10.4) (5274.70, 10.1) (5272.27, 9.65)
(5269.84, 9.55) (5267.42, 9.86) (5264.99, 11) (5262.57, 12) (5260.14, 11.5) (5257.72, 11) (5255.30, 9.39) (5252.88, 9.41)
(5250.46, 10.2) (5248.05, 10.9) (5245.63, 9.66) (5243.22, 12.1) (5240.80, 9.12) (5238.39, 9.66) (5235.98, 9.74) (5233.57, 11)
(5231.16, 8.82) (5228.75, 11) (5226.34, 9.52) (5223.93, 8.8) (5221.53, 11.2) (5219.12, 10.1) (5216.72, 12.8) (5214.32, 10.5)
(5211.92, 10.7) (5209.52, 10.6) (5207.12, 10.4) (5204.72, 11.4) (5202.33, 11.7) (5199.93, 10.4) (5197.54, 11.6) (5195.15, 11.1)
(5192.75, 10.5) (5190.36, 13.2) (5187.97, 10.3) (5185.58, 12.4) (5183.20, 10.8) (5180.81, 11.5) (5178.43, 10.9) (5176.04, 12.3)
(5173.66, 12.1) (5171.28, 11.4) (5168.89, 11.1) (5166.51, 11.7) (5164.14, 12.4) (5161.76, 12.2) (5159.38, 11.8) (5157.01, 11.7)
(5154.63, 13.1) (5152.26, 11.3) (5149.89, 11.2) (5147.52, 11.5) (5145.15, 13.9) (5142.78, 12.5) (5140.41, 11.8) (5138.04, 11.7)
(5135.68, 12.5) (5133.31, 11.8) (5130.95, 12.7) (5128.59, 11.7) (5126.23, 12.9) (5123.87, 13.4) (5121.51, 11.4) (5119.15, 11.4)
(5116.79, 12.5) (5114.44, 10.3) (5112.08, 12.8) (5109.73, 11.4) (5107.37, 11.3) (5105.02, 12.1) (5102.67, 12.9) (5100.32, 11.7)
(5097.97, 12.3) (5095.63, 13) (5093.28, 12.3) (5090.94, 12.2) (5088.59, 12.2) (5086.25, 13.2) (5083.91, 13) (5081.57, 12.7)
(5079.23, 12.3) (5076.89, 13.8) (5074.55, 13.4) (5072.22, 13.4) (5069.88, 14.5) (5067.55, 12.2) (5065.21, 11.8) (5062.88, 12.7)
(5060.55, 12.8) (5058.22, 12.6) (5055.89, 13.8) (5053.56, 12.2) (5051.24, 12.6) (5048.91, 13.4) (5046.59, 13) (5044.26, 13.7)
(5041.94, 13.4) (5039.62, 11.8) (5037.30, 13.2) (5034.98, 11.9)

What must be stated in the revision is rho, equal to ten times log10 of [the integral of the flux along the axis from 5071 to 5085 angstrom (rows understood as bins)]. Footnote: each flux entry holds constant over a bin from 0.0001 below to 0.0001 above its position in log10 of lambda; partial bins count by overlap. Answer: 23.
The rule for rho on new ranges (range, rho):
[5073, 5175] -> 31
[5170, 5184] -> 22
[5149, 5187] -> 26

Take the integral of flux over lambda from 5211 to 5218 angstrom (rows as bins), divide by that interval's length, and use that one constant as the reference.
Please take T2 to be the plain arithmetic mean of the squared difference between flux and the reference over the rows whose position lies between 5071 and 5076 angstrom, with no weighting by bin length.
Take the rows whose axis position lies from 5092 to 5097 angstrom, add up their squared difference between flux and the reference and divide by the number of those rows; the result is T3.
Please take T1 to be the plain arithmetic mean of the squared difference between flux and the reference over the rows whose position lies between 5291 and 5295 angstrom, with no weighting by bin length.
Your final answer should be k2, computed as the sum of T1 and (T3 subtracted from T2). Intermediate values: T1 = 4.5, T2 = 4.2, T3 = 1.8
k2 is 7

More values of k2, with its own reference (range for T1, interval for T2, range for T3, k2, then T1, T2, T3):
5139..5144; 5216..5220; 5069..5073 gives -4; 0.8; 1.8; 7.0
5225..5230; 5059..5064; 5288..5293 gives 2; 1.7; 2.0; 1.6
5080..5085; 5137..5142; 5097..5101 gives 2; 2.3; 0.2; 0.5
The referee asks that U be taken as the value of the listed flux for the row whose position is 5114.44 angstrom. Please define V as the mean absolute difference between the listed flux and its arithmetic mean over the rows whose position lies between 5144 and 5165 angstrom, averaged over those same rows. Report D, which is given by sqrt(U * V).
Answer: 2.67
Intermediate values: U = 10.3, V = 0.69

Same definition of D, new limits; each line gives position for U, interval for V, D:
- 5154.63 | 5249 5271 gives 3.31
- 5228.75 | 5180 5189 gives 2.77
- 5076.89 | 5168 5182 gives 2.45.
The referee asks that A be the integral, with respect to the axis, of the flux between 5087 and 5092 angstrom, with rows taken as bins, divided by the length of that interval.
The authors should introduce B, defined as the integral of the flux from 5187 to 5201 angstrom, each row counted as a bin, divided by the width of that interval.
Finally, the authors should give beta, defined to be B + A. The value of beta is 23.5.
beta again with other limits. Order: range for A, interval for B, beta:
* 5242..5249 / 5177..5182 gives 22.1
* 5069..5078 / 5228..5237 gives 23.9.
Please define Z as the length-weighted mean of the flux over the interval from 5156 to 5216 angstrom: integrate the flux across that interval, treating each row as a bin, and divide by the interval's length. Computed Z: 11.4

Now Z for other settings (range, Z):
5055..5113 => 12.6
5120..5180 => 12.0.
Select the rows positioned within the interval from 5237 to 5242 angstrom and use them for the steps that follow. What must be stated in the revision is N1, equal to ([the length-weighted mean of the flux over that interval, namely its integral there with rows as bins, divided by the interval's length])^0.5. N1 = 3.07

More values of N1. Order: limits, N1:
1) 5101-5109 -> 3.47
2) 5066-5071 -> 3.64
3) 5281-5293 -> 3.22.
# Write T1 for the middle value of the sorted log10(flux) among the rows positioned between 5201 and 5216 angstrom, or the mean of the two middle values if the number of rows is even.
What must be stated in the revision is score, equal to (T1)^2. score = 1.06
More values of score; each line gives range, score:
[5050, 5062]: 1.21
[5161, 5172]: 1.14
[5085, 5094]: 1.18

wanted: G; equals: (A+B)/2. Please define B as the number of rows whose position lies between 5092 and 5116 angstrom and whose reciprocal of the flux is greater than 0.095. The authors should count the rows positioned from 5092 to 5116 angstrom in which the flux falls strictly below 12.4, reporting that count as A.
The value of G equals 4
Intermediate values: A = 7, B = 1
